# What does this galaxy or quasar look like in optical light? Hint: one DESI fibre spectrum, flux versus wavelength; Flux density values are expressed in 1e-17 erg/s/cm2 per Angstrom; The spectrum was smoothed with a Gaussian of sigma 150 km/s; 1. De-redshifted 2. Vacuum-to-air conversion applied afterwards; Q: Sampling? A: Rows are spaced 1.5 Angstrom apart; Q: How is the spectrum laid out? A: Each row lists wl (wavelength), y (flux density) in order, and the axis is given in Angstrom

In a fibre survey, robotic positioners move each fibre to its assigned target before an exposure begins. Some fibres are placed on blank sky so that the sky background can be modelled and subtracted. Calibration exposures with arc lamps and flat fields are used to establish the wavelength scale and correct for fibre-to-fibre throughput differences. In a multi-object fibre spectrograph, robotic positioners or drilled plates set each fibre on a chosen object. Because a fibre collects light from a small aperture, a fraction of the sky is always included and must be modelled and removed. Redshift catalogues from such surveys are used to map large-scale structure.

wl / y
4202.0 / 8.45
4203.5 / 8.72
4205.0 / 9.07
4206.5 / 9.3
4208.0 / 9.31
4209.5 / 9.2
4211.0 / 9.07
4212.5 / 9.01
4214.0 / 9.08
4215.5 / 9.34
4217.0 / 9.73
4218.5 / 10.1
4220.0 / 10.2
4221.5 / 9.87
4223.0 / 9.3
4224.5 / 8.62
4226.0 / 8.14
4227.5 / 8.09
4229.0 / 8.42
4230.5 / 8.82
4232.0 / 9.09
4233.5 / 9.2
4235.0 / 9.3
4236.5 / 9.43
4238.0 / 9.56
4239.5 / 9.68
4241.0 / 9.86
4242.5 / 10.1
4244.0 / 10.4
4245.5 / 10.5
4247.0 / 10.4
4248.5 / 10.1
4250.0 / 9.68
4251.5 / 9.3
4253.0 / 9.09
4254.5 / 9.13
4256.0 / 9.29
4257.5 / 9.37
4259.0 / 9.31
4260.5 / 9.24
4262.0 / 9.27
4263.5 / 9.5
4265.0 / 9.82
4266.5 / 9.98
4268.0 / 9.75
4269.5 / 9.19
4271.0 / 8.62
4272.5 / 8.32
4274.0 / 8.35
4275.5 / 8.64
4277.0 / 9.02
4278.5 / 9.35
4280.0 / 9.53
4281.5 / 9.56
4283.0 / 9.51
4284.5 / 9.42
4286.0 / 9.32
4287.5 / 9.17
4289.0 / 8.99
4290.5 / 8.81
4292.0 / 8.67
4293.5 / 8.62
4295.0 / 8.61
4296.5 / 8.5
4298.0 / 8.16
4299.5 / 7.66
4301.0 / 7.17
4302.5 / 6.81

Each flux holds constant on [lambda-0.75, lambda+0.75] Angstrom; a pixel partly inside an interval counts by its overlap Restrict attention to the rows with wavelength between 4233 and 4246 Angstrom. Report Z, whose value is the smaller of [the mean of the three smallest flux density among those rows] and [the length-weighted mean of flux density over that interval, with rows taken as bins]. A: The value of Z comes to 9.3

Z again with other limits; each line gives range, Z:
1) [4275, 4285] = 9.0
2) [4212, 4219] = 9.1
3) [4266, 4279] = 8.4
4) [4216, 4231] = 8.2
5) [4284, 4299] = 8.4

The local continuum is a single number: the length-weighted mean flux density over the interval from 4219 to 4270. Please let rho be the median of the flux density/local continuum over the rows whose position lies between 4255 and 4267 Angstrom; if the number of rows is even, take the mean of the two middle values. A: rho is 0.99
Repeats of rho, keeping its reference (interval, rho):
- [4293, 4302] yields 0.88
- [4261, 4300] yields 0.96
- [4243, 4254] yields 1.07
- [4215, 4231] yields 0.98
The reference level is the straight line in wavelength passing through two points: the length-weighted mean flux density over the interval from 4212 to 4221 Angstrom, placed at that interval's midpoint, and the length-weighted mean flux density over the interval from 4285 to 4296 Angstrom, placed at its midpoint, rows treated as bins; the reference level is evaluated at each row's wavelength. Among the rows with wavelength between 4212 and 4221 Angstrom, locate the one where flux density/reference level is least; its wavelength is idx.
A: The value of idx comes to 4212.5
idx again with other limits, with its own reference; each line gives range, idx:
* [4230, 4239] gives 4230.5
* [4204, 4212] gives 4205.0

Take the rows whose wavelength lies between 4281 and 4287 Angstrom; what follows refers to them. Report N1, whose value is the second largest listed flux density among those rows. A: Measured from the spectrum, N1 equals 9.51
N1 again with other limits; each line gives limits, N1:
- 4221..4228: 9.3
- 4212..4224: 10.1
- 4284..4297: 9.32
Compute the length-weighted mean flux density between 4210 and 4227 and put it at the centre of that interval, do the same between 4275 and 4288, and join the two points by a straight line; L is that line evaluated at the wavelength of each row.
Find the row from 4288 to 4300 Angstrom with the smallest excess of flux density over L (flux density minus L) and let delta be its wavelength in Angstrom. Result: 4299.5 Angstrom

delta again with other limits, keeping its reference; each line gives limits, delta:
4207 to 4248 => 4227.5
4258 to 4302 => 4301.0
